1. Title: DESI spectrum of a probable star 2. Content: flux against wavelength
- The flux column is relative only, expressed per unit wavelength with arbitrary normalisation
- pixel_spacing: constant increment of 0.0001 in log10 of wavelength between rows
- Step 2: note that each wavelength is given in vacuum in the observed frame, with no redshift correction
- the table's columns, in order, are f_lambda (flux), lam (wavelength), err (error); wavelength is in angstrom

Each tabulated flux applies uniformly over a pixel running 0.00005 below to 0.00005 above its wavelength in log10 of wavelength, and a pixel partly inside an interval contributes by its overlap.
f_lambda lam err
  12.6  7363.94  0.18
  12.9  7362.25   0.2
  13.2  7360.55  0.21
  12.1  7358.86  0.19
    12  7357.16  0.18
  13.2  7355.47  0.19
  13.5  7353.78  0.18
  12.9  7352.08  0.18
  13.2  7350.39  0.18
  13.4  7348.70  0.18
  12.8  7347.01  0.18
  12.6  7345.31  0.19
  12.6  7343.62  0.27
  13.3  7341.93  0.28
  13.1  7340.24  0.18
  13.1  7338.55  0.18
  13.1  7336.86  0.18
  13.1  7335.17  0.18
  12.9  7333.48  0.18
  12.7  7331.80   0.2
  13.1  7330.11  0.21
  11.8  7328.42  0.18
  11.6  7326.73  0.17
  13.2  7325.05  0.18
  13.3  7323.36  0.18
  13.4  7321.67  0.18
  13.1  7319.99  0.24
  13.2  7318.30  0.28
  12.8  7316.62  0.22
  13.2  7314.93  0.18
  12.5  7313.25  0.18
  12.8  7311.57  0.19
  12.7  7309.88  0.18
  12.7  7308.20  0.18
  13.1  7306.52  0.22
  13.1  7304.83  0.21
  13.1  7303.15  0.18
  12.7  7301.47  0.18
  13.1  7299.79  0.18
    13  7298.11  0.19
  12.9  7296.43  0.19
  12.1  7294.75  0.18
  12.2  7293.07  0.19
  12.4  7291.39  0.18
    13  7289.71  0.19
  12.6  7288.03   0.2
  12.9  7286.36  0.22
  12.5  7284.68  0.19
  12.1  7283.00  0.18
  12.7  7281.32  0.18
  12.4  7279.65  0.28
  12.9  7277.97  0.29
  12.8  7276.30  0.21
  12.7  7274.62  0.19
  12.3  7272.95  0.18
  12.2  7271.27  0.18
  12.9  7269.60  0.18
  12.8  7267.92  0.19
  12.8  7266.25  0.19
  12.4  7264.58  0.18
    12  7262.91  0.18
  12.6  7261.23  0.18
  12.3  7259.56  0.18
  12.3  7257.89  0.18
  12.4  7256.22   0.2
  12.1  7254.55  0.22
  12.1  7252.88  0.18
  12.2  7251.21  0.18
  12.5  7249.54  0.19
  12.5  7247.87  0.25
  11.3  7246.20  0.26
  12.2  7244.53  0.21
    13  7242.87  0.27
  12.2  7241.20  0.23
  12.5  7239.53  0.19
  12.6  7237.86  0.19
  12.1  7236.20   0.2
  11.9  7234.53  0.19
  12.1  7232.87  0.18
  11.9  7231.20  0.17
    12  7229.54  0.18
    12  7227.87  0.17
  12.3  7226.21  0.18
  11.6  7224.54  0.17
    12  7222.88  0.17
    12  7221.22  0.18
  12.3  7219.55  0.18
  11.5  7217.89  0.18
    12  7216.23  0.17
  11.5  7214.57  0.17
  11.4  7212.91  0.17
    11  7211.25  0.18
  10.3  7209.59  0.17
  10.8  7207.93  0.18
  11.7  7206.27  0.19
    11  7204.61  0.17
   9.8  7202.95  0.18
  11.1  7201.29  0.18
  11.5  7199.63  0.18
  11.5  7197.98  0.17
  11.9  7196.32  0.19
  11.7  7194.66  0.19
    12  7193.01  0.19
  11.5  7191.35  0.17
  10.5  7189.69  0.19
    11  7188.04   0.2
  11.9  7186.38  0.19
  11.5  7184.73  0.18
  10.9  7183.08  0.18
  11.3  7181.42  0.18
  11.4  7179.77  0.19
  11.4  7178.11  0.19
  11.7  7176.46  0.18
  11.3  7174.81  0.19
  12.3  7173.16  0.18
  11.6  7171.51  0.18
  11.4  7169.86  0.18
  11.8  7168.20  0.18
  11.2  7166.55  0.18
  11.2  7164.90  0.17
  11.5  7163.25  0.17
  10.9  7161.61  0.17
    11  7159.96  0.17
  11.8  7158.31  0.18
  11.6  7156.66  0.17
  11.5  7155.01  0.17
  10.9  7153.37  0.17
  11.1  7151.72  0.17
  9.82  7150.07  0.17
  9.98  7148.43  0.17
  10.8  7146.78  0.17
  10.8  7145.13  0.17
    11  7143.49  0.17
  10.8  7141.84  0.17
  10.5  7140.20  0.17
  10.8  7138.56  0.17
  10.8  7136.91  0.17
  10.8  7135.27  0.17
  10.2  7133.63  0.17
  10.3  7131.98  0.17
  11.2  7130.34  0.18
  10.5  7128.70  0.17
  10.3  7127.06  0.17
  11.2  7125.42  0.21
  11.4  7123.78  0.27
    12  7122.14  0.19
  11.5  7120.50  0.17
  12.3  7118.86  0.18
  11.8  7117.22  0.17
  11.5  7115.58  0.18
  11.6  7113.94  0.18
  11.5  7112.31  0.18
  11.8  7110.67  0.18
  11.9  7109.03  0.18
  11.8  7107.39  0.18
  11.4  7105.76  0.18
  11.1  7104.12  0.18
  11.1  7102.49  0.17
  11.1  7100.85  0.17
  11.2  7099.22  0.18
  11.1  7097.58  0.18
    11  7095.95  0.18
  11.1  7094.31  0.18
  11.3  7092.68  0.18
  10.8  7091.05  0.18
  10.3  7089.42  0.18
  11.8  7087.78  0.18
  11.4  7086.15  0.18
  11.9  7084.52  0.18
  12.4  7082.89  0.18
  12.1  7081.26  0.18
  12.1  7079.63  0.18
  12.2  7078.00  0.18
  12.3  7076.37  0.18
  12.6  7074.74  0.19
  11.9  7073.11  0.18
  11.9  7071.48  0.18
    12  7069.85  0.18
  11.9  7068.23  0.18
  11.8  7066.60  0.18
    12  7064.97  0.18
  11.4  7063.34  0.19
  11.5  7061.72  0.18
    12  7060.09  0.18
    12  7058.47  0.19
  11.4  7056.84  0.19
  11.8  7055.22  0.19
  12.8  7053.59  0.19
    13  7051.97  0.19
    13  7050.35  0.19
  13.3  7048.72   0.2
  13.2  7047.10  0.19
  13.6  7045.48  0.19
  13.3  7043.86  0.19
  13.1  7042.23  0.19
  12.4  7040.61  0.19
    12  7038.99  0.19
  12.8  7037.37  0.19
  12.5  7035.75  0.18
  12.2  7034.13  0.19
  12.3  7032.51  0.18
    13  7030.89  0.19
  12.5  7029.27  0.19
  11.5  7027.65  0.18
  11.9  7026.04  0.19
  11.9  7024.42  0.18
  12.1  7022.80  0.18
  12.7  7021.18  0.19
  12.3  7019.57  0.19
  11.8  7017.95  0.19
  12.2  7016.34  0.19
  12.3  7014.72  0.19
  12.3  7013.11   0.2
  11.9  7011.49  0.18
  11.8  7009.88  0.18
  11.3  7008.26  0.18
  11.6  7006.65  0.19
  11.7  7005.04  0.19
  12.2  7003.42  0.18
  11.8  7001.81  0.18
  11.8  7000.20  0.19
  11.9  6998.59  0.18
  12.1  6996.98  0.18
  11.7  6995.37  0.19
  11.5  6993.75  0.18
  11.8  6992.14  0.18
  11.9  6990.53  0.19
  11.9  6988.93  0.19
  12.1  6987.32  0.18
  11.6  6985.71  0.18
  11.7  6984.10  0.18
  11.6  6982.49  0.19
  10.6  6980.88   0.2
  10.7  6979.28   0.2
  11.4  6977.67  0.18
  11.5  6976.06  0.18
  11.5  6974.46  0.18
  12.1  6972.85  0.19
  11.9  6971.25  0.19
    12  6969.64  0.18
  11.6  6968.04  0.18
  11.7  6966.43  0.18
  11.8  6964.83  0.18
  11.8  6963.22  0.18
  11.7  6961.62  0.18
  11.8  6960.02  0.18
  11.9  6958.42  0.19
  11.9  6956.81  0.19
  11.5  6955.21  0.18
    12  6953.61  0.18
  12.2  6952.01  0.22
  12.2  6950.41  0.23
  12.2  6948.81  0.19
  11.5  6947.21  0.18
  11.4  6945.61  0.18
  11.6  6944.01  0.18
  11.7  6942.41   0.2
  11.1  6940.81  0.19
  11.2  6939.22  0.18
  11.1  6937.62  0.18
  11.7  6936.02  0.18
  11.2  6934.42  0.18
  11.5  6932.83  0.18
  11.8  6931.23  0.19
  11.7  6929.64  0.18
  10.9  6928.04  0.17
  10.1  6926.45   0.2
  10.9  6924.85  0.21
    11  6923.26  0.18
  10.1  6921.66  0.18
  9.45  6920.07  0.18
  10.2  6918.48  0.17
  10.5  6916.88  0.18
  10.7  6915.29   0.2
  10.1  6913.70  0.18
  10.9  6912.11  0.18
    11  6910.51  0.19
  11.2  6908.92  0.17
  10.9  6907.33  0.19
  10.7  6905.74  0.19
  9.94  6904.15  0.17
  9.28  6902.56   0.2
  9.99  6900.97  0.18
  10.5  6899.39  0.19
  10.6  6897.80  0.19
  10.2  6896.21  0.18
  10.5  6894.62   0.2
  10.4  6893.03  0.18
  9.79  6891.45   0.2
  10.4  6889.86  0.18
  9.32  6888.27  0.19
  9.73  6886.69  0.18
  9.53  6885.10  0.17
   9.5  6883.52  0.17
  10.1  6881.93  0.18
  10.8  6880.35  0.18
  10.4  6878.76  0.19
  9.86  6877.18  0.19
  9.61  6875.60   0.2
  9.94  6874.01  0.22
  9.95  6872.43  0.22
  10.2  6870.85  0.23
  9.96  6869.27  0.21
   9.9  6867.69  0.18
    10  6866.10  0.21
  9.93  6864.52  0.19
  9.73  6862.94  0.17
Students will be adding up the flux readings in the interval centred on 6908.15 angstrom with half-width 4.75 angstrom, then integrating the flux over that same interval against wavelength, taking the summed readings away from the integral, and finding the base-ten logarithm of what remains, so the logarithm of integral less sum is 1.58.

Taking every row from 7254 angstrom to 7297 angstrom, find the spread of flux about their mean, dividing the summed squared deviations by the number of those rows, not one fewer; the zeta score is 0.299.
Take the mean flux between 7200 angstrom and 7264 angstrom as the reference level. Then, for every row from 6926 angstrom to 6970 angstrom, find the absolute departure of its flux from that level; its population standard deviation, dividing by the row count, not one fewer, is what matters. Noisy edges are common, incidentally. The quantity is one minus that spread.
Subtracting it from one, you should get 0.63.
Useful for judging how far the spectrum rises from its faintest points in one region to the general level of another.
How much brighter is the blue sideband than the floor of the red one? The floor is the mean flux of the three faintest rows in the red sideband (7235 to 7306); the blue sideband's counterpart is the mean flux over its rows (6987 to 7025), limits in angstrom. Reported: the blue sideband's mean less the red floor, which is 0.14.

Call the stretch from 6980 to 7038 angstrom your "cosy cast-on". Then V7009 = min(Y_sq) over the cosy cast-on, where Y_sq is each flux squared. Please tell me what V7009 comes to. 112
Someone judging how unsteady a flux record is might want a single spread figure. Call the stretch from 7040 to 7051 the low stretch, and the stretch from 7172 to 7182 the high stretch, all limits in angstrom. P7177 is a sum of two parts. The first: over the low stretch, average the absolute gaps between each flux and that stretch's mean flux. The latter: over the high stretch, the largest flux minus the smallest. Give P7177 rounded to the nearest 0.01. 1.25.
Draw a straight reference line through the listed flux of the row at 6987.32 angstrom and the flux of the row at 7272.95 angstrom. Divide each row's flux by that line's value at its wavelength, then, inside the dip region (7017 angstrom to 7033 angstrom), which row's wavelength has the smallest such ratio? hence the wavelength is 7027.65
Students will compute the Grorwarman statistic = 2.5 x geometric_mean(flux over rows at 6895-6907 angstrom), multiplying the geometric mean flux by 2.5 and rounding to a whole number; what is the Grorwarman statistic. 25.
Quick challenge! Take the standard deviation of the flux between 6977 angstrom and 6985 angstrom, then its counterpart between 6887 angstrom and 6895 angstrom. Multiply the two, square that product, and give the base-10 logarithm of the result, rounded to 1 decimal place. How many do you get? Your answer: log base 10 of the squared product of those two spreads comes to -1.4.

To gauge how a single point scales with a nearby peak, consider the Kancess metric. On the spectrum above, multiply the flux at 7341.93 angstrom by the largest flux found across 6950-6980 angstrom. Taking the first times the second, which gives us 162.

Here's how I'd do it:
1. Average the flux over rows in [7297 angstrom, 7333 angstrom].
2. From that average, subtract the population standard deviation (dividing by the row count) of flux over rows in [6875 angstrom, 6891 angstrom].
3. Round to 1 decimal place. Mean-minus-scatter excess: 12.4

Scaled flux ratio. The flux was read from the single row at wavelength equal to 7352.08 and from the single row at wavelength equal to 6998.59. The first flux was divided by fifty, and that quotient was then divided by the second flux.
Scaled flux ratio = 0.0217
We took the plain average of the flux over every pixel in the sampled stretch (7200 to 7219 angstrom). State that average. 11.1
